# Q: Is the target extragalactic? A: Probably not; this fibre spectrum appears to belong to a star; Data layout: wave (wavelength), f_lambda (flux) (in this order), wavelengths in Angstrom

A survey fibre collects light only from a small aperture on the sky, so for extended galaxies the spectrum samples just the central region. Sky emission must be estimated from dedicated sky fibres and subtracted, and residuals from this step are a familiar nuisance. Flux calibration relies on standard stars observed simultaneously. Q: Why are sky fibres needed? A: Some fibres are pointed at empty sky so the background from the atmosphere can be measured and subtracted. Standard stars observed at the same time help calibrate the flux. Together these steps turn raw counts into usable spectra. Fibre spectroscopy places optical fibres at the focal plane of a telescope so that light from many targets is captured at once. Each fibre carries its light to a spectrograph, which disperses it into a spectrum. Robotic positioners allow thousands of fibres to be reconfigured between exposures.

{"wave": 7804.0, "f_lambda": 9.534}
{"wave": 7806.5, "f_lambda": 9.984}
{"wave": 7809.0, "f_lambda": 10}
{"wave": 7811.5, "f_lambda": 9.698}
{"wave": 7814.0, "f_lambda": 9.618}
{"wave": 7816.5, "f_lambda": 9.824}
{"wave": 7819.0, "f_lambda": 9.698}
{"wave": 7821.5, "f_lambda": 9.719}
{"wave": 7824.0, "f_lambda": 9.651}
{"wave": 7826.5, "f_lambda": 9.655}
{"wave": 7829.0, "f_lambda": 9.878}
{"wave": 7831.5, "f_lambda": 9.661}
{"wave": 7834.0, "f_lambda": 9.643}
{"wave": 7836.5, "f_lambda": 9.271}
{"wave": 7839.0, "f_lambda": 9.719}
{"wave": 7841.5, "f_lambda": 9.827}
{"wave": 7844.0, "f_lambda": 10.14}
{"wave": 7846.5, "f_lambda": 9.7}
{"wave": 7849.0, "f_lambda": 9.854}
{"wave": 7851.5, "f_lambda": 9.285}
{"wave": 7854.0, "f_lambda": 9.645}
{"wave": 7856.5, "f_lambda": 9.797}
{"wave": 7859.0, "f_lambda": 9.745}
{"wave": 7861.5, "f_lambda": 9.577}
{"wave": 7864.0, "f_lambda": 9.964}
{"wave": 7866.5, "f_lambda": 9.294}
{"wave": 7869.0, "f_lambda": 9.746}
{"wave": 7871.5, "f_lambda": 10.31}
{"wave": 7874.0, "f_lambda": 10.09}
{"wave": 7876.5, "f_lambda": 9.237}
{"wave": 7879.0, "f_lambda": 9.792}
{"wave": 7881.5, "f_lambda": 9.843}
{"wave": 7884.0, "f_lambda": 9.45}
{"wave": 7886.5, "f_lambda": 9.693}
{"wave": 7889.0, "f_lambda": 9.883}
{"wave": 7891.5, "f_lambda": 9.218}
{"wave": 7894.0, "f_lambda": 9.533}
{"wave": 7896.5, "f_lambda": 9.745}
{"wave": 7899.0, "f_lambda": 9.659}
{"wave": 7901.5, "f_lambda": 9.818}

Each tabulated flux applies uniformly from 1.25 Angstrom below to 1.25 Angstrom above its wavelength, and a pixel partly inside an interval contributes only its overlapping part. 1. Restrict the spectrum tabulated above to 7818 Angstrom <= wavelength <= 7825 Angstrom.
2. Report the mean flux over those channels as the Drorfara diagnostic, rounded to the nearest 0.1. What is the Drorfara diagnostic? 9.7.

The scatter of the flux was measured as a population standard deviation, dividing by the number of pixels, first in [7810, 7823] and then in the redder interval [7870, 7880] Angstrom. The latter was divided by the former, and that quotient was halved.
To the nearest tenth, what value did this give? 3.0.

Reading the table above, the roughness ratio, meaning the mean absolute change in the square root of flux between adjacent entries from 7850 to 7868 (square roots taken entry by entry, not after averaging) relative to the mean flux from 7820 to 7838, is 0.0050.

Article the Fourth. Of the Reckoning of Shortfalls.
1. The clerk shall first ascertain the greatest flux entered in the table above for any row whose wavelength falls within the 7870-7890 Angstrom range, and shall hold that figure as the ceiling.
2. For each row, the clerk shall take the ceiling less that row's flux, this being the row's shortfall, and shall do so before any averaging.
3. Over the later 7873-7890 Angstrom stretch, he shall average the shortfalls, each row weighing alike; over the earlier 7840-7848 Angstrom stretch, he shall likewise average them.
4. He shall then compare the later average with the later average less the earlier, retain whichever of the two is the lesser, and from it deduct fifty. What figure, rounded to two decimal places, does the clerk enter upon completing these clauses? -49.82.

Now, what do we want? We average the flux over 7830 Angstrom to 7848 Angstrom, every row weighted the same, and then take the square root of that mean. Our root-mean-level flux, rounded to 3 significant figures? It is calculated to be 3.12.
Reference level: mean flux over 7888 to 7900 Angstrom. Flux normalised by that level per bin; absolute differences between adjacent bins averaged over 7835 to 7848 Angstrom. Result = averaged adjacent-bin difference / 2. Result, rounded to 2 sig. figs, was 0.017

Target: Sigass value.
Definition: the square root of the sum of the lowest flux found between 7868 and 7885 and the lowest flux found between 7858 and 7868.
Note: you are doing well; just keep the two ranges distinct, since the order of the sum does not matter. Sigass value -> 4.30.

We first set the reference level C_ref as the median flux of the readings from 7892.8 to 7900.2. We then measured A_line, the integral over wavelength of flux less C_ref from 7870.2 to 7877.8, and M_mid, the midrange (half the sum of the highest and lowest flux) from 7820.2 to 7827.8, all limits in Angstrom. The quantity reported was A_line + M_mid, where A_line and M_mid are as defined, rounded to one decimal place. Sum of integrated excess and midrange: 11.3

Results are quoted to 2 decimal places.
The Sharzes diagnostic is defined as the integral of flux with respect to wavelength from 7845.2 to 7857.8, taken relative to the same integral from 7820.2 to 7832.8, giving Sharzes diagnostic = 0.99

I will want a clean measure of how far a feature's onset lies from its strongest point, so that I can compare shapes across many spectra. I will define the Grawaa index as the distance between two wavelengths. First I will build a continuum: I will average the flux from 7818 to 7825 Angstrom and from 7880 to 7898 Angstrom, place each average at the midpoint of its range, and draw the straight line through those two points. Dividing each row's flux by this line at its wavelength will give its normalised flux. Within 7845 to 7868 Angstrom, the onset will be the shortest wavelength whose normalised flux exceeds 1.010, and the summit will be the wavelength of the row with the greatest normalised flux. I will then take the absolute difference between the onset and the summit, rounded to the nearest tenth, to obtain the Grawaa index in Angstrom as 15.0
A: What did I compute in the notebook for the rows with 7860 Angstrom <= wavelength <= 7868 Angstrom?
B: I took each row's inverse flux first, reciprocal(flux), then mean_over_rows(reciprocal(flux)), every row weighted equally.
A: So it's 0.104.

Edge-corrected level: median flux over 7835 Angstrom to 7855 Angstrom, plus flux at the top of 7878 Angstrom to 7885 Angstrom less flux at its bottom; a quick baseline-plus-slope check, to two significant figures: 9.4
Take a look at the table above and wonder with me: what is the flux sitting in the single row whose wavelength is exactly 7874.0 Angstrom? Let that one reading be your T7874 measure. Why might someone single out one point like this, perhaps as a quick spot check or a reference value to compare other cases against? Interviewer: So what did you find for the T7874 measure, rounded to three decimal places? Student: 10.090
